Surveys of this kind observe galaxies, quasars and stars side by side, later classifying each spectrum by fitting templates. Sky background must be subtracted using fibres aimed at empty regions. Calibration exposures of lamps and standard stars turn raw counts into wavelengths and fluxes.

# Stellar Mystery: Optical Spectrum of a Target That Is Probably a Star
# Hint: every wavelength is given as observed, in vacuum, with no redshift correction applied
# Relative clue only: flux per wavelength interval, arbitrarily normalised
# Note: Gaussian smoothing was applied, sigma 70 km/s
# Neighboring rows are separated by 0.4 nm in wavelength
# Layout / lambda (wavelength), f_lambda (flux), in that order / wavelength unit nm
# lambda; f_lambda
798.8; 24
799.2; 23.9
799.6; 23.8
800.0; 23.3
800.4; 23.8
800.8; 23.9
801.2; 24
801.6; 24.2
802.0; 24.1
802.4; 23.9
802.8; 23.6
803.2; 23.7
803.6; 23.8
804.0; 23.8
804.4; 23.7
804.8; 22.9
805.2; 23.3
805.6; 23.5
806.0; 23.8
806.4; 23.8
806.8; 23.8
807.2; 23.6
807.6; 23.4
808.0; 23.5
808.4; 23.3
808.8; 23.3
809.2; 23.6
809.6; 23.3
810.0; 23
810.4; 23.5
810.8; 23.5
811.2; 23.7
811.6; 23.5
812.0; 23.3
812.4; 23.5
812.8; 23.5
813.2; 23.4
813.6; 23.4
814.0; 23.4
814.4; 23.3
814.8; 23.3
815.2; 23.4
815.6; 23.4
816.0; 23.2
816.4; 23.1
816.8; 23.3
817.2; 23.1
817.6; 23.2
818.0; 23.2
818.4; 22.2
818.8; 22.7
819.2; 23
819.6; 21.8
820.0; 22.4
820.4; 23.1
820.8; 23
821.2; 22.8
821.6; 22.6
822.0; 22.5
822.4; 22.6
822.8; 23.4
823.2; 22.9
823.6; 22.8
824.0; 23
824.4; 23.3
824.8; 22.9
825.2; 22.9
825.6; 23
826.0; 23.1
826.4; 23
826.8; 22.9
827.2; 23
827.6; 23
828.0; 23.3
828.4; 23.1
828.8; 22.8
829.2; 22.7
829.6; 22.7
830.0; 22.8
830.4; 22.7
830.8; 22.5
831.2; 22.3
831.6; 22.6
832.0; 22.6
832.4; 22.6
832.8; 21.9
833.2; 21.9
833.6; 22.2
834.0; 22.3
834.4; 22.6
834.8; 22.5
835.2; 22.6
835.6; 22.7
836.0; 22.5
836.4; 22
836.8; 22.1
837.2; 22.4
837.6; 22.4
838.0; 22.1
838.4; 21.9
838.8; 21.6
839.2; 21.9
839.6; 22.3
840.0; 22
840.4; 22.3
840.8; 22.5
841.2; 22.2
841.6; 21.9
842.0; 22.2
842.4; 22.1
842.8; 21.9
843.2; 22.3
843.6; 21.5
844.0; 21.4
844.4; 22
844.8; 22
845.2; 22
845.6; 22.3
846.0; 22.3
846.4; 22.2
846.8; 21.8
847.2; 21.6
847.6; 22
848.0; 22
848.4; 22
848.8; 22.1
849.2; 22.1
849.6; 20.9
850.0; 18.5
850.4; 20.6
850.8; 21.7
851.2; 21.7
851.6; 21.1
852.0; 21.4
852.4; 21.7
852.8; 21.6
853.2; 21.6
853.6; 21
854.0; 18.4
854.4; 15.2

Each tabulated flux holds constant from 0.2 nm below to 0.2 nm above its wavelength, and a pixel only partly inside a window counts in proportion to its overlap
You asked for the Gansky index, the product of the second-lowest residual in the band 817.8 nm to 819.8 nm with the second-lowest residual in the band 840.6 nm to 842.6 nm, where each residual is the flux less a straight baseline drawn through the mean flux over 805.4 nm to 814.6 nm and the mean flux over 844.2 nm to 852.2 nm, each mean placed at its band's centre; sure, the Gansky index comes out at -0.18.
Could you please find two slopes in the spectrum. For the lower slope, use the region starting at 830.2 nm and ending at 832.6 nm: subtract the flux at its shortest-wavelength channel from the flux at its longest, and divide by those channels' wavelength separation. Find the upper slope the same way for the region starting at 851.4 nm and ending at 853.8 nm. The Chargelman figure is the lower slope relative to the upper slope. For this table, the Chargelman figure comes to 1.0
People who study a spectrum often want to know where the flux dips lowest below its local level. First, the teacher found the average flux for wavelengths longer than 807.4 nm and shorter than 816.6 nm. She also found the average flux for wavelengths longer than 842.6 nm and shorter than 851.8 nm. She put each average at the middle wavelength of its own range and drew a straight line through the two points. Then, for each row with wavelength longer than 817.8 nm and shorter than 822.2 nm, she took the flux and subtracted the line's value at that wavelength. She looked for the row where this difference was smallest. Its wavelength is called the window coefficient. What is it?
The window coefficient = 819.6 nm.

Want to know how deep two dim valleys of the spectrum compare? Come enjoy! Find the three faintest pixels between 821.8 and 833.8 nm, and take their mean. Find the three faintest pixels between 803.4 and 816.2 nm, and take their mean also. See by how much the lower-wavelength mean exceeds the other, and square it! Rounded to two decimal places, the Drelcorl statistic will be 1.07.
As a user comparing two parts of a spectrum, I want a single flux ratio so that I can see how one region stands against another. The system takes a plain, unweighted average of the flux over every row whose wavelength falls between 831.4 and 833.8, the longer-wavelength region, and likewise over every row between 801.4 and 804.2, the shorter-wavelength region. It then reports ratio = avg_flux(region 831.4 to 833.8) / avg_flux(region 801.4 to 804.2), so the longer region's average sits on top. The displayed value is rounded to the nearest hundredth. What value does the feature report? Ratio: 0.93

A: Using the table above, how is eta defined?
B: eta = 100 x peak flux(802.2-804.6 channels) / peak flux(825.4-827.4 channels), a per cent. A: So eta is 103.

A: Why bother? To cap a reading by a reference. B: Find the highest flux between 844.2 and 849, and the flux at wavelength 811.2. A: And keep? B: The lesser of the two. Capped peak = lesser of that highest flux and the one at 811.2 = 22.3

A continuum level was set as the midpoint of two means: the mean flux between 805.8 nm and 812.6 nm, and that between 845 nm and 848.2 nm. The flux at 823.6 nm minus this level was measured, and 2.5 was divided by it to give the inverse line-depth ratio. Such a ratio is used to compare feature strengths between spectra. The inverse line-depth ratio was 62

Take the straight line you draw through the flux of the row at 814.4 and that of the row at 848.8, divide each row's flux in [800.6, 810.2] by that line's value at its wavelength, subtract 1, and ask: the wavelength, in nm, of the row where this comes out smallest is 804.8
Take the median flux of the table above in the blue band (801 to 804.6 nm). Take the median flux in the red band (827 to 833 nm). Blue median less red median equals 1.1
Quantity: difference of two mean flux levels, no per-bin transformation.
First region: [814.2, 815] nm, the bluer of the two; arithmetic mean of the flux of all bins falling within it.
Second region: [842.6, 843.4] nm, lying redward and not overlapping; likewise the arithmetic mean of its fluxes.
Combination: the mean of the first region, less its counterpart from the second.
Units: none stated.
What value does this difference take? 1.2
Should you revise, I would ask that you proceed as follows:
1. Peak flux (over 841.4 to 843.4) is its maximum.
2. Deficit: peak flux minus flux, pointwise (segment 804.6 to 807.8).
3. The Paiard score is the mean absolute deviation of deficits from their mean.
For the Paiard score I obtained 0.24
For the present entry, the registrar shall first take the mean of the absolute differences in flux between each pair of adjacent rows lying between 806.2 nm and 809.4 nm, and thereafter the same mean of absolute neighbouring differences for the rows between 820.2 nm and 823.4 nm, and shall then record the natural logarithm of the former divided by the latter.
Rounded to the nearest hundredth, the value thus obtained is -0.69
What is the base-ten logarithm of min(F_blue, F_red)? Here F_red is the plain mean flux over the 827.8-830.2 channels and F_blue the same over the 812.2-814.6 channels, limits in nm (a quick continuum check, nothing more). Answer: 1.36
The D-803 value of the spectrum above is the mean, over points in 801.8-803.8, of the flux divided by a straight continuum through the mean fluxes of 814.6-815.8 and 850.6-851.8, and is 0.99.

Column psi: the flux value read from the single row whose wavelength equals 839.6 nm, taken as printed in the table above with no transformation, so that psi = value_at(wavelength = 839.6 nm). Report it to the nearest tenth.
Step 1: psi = 22.3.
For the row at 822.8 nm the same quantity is 23.4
